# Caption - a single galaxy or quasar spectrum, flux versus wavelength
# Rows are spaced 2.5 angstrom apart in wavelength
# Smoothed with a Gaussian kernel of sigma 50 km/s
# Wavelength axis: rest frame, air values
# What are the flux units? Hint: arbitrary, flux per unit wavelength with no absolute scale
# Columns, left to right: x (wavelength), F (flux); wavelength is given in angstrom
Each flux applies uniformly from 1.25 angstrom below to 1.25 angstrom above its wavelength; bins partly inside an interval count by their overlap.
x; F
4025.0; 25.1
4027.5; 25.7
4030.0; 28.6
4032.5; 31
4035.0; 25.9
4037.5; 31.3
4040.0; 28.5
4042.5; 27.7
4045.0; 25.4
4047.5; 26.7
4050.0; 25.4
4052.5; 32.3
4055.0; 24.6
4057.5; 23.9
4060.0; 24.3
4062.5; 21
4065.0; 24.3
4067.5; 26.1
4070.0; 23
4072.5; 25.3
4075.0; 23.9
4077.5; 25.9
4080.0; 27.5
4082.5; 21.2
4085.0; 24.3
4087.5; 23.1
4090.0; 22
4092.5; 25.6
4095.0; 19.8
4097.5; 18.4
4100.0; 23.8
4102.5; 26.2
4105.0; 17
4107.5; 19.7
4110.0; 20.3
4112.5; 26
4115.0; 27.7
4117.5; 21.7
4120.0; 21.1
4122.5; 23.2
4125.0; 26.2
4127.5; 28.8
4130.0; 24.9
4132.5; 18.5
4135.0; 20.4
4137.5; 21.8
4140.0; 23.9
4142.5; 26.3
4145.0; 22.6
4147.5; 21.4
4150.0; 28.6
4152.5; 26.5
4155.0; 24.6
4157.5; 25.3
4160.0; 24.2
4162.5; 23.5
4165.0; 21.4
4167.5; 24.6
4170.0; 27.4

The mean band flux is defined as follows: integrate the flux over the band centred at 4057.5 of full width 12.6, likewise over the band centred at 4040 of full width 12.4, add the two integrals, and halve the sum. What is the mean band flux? 331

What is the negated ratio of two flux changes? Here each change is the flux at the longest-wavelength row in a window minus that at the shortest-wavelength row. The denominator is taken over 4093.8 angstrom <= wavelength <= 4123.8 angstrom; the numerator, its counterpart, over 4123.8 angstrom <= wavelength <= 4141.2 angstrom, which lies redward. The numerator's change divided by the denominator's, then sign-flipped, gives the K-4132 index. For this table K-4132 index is 0.7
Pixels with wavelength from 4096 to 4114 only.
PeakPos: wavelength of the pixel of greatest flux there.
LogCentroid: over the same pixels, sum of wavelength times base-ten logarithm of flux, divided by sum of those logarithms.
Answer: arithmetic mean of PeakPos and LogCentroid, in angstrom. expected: 4103.8 angstrom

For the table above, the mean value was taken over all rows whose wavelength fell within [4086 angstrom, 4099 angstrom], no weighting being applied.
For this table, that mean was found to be 22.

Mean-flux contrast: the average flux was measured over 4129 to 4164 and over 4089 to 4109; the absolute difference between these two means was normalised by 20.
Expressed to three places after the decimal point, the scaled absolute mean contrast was 0.109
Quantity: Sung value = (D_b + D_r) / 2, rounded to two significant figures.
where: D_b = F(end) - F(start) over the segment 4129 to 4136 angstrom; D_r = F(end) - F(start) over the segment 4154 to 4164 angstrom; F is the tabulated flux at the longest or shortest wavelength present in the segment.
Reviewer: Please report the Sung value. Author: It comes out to -2.8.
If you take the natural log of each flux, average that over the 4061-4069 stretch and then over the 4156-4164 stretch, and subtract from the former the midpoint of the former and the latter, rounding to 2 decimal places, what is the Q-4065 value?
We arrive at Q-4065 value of -0.01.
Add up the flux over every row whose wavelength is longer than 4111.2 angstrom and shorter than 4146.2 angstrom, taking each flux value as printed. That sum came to 333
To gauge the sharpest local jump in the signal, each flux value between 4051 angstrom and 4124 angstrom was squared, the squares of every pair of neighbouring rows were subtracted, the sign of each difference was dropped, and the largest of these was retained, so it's 438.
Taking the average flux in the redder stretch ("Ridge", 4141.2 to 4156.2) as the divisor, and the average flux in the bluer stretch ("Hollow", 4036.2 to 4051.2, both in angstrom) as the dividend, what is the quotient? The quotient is 1.10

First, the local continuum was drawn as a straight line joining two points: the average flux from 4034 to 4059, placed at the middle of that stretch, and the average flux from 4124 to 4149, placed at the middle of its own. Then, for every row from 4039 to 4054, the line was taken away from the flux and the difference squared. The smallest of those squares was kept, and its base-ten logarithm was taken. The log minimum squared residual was -0.8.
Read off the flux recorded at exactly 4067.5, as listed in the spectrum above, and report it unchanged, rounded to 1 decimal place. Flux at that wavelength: 26.1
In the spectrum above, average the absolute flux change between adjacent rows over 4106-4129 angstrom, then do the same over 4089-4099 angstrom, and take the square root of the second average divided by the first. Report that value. 1.14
